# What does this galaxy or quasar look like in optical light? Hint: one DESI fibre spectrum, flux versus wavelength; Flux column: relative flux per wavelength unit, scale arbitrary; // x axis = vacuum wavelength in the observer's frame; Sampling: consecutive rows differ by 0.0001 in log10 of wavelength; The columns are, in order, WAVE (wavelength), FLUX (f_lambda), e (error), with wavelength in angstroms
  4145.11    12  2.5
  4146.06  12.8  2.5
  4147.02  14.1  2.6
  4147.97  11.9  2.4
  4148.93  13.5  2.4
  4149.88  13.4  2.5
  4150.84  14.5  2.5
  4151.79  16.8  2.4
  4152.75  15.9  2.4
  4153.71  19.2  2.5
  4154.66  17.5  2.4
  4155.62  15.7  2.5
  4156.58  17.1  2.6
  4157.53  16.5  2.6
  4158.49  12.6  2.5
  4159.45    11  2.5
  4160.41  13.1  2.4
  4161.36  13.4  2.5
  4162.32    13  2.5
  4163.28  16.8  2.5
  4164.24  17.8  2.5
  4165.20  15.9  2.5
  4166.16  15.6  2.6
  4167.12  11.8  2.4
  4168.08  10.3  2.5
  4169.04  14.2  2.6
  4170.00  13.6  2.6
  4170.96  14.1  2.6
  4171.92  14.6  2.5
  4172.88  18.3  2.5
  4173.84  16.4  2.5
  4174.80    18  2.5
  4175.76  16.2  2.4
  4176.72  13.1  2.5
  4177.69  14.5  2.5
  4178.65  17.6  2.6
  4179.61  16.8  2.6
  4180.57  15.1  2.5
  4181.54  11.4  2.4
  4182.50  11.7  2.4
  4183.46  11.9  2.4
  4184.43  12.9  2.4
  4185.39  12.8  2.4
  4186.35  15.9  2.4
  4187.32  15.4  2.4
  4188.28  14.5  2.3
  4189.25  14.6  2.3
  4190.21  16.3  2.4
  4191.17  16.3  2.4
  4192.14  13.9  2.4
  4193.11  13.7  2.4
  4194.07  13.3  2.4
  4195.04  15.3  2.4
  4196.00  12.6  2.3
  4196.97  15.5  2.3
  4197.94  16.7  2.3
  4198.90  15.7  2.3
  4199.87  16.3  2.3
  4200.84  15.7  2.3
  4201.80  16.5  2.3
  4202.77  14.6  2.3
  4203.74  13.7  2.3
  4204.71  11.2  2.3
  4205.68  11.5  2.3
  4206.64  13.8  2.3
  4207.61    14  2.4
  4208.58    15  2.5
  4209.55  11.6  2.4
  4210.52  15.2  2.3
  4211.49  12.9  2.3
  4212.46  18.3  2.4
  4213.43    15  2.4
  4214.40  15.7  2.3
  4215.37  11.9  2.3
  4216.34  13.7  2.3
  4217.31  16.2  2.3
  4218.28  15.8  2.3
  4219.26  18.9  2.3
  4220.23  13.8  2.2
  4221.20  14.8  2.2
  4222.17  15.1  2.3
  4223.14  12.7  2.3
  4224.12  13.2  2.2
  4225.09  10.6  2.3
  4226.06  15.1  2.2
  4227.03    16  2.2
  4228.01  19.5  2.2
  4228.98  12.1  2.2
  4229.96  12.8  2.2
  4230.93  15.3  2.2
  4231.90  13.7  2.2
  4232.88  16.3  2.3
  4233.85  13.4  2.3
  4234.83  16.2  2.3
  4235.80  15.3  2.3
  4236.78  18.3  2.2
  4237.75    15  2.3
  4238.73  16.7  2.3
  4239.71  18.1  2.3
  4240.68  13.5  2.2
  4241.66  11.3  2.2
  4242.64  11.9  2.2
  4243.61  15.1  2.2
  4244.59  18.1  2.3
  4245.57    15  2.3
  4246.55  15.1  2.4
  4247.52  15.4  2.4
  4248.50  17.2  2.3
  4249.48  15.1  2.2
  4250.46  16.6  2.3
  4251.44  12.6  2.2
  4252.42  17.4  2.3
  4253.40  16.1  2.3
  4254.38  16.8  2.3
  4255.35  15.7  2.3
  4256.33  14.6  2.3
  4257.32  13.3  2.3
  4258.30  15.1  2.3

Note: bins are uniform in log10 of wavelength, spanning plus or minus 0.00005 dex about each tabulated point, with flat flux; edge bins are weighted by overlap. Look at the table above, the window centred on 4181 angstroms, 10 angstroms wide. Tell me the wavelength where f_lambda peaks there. 4178.65 angstroms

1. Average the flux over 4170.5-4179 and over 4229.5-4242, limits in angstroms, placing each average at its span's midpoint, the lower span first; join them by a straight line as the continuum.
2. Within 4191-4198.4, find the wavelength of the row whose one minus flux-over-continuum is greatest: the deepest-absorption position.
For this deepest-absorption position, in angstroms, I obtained 4196.00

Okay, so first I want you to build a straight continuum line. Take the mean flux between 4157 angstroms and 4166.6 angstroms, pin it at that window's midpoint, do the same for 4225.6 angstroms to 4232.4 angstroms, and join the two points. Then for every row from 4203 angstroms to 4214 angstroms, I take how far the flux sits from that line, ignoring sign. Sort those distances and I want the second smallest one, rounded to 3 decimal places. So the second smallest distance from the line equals 0.180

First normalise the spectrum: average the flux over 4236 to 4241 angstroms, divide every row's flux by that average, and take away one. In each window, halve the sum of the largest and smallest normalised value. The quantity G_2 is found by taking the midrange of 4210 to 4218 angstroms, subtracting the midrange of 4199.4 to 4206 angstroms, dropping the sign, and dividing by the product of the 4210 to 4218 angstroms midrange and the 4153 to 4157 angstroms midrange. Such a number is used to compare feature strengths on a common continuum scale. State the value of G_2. -15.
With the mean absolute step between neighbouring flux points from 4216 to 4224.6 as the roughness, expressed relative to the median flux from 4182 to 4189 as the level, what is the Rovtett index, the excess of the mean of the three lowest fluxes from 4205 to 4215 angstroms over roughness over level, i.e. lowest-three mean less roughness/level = 11.9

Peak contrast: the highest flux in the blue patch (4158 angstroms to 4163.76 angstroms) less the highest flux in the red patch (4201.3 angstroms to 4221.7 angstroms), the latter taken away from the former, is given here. -2.1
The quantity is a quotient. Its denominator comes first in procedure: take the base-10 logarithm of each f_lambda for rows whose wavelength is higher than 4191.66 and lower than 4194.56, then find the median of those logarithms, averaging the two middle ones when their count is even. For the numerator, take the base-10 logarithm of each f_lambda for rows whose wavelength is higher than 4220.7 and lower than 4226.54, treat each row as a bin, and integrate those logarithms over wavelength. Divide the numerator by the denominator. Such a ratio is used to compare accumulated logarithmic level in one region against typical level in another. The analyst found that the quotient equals 5.8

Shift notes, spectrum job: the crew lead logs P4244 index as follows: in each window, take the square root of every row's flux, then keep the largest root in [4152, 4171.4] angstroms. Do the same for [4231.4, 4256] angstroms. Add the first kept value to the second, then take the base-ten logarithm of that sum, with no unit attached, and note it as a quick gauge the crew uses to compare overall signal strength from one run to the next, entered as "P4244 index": 0.937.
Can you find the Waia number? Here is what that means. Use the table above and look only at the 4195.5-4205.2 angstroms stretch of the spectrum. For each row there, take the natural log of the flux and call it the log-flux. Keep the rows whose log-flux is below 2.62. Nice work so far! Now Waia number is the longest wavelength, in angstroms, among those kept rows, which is 4204.71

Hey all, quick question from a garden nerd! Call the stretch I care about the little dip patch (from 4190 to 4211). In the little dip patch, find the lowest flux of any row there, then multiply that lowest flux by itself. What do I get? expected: 125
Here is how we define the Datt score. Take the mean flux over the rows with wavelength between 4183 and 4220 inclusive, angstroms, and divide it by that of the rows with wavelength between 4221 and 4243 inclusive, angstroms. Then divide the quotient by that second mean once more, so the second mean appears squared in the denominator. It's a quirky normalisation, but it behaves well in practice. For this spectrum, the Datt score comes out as 0.068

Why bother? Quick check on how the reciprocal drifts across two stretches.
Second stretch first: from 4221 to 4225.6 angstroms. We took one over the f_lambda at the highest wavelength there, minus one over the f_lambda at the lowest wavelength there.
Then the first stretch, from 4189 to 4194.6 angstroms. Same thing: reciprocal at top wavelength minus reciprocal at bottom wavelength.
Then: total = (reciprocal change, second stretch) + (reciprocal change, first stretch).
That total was 0.033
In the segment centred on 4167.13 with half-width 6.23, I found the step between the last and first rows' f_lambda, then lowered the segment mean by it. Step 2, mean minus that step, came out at 10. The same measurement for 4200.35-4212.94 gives 12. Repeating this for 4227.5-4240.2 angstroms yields 17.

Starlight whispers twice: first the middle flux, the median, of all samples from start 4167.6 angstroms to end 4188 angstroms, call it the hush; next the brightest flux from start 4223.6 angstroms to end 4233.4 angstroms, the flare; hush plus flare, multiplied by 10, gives 340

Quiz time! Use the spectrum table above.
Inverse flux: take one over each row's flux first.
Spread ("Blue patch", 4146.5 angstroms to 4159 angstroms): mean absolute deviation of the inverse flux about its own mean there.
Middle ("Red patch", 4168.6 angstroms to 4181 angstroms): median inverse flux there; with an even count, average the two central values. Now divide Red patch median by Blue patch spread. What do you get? 8.3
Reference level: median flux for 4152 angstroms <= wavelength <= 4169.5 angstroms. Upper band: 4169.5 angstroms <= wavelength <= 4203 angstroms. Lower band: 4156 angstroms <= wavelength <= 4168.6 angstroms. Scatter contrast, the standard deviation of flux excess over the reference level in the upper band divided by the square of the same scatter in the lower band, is 0.3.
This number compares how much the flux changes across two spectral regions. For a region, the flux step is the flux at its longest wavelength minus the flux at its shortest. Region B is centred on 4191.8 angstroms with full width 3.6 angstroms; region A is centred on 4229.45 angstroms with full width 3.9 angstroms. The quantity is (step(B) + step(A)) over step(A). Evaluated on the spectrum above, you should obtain 1.6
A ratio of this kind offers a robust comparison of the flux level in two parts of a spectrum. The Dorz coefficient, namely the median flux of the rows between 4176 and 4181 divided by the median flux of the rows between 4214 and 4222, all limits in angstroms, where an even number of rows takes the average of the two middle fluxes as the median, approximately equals 0.99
